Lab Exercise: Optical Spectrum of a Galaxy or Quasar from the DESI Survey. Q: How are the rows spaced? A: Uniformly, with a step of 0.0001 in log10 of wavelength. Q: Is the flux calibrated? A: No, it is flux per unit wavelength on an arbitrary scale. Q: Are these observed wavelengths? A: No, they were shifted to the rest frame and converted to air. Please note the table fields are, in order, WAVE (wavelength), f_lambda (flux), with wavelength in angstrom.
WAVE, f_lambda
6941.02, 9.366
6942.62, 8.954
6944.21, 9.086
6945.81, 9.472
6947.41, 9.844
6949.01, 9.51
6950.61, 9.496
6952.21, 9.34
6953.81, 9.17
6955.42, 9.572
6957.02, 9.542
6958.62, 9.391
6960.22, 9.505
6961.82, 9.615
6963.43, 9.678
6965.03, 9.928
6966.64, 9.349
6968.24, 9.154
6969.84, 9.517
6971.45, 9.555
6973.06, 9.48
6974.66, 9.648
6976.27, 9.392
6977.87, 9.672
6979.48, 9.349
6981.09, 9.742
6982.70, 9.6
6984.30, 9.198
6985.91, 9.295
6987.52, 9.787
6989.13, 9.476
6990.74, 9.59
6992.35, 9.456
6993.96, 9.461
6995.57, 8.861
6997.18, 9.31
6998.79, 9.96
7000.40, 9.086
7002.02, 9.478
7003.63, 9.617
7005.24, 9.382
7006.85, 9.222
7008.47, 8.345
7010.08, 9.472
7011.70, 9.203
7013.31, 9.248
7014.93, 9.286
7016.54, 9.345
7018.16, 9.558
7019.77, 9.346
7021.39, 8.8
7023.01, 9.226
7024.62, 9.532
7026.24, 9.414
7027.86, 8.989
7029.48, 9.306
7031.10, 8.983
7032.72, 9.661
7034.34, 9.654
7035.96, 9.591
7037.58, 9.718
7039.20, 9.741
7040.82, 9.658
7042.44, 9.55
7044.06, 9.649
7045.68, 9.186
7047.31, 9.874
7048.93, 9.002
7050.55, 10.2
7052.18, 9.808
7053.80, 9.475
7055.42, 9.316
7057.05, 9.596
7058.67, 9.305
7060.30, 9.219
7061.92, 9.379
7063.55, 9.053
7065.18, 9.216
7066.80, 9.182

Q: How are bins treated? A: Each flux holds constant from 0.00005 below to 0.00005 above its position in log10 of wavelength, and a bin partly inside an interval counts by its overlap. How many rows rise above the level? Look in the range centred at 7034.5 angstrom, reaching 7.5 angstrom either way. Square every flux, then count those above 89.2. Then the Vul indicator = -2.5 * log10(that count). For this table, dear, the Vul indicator -1.95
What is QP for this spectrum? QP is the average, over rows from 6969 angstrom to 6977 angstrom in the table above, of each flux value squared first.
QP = 91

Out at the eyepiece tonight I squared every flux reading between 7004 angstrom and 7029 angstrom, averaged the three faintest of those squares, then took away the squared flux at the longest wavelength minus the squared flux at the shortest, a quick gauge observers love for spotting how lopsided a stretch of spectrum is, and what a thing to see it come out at 83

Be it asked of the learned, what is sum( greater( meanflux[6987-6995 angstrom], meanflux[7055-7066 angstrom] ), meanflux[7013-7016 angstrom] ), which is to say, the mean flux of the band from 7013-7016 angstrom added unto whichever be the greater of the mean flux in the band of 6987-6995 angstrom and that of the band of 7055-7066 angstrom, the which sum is 18.8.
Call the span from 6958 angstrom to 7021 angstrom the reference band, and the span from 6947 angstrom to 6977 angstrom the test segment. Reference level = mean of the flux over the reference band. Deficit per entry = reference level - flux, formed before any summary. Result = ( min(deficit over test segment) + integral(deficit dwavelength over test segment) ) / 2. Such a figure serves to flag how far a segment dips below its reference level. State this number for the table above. -1.5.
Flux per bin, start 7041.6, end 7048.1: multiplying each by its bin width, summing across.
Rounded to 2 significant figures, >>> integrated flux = 62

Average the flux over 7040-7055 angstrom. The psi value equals 9.60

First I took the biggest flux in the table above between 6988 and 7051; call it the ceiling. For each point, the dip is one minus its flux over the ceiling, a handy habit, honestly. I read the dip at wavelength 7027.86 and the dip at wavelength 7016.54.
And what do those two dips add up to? 0.203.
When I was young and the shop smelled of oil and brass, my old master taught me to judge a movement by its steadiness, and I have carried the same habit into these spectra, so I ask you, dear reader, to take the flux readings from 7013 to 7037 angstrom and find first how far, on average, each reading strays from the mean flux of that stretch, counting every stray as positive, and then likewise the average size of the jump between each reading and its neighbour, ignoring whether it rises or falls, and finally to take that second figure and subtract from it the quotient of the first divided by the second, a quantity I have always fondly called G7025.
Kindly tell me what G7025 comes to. -0.47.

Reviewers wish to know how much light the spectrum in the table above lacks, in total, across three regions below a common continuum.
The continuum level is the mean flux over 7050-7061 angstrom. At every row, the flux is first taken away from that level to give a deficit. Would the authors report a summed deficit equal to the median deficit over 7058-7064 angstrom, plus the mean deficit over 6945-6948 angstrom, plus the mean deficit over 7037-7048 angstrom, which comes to 0.1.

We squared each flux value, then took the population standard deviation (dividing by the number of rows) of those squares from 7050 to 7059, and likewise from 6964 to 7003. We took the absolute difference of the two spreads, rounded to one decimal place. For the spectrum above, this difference 1.3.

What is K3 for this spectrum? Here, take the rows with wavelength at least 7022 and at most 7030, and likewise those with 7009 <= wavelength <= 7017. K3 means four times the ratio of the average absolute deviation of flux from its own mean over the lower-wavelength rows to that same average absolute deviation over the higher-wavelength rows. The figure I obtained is 2.1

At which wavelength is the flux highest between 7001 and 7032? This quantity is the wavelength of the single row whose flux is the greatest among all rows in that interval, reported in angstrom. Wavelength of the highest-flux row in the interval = 7003.63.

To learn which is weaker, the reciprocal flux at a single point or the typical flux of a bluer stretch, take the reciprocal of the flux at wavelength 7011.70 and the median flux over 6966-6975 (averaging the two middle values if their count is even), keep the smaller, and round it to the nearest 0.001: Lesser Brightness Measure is 0.109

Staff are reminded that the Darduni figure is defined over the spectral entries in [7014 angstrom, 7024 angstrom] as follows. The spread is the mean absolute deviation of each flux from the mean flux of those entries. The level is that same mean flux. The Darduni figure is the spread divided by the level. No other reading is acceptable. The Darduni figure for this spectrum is 0.018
